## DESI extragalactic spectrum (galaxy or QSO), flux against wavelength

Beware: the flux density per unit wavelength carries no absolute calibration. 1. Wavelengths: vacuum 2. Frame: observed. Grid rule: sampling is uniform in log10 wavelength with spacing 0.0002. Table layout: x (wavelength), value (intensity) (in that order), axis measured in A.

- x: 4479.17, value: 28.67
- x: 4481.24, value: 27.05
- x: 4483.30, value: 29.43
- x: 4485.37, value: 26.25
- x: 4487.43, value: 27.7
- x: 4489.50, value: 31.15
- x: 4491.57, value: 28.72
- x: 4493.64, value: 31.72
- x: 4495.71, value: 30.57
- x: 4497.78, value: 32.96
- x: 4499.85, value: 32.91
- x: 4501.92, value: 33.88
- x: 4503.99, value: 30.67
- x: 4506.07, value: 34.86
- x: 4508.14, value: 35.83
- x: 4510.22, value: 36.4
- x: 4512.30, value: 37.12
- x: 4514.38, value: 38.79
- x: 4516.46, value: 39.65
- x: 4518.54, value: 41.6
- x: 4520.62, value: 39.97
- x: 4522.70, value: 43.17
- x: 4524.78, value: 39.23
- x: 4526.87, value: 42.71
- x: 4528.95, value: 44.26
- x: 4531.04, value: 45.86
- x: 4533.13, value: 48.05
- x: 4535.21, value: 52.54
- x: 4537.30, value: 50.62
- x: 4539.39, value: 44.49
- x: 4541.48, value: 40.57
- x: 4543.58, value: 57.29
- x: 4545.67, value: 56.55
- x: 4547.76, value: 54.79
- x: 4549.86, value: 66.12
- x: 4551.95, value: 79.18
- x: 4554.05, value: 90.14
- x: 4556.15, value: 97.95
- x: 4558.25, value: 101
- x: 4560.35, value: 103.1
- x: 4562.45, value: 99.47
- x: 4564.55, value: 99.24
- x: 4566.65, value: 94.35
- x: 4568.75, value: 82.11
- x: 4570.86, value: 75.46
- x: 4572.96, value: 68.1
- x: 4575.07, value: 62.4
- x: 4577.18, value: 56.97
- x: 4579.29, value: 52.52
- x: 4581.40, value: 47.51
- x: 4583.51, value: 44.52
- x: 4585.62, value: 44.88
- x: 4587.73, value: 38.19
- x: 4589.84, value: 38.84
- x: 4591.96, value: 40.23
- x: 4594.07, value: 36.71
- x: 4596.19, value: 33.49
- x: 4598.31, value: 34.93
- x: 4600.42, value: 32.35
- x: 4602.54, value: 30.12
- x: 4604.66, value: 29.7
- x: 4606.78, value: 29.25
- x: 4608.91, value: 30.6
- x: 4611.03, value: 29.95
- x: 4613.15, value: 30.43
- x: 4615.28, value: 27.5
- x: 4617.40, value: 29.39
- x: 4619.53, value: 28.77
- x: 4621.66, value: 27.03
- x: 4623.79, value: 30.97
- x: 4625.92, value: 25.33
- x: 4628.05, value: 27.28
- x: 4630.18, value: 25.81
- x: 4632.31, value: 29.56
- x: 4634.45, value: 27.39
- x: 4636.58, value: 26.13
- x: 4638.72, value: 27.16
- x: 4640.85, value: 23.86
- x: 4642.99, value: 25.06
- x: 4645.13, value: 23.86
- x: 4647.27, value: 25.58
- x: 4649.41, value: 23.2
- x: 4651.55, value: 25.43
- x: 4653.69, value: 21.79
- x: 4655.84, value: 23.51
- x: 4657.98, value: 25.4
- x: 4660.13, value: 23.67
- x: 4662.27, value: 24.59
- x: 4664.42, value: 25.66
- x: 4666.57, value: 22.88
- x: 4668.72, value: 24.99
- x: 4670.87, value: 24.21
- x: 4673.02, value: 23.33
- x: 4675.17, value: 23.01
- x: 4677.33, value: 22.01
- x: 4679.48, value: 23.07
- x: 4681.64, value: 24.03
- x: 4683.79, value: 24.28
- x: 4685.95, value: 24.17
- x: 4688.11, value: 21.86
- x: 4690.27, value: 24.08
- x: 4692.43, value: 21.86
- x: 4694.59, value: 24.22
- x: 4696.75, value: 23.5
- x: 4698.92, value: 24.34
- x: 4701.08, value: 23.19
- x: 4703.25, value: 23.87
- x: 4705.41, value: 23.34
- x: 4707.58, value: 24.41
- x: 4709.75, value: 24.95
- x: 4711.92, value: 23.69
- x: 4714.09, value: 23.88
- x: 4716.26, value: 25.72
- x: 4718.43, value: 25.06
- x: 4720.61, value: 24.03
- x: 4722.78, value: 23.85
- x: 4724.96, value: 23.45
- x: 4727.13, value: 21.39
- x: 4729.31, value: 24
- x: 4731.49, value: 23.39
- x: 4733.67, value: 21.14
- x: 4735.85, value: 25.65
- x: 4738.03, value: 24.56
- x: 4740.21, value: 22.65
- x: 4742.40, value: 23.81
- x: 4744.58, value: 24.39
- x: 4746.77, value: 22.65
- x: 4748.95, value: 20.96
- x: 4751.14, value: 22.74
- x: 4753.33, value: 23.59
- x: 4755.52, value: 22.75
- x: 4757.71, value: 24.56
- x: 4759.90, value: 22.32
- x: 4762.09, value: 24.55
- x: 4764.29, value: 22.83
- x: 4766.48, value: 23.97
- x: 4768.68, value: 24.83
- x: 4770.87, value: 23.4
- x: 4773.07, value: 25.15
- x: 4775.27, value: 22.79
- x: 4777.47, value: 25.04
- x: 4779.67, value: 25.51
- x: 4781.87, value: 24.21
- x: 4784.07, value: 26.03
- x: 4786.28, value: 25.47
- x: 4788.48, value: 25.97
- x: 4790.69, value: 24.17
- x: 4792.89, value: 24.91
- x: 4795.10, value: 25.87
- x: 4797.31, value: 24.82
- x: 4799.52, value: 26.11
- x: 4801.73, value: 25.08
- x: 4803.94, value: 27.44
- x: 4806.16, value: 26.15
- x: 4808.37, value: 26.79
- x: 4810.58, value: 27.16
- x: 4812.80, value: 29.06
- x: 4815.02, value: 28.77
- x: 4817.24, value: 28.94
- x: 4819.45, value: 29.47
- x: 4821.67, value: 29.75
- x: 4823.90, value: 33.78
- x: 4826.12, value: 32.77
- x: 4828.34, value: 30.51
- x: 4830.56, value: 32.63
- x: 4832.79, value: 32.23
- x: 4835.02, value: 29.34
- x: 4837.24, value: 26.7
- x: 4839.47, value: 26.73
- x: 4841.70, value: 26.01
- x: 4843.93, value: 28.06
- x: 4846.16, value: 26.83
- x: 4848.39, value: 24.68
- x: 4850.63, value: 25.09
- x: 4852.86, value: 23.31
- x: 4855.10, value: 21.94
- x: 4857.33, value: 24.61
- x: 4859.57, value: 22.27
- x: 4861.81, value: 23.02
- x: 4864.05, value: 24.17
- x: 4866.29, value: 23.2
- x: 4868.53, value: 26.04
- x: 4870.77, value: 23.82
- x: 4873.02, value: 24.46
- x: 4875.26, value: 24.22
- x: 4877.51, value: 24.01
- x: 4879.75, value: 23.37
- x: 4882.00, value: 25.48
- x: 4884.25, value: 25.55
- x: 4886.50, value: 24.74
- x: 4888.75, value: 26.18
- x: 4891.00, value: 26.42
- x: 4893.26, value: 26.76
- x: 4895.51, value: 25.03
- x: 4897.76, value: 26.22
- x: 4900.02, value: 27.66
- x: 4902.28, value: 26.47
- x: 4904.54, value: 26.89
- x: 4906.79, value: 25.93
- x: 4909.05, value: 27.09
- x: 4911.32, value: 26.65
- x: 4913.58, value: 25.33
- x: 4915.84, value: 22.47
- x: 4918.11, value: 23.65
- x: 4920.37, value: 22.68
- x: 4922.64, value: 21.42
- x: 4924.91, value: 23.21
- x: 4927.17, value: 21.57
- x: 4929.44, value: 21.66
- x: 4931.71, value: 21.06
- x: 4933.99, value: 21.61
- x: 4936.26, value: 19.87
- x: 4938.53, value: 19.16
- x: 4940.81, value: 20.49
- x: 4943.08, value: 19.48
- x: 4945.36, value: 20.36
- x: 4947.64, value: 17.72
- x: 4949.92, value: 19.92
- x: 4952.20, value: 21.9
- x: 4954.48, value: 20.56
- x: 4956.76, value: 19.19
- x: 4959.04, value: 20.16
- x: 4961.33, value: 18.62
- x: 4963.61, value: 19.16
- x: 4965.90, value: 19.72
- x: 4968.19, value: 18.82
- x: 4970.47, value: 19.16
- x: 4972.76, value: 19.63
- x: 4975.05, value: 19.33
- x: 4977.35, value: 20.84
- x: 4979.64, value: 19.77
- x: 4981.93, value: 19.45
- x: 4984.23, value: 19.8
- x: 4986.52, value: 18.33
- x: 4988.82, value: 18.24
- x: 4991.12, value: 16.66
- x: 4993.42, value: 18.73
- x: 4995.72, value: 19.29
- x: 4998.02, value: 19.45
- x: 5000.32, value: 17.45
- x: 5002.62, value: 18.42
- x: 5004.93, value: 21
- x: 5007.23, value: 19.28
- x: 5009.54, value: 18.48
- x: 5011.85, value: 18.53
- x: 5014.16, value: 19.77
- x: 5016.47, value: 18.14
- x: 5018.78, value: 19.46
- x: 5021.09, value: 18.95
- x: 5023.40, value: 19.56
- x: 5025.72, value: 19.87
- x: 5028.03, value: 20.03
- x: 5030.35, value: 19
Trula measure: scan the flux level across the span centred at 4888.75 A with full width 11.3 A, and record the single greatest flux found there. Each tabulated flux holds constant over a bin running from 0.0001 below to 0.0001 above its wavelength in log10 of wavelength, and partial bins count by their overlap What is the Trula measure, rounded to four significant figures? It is 26.76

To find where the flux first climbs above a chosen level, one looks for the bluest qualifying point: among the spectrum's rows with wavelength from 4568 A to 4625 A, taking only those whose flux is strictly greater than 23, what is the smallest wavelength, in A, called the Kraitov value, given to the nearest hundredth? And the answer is 4568.75 A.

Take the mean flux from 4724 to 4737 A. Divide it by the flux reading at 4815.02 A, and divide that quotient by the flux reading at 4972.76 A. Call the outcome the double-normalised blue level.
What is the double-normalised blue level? 0.041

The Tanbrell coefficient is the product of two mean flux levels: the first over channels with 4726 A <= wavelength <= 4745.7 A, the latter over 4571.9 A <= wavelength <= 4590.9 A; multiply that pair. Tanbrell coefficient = 1182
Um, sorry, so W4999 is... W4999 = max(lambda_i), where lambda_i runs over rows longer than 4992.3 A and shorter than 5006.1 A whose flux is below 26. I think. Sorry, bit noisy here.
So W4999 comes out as 5004.93 A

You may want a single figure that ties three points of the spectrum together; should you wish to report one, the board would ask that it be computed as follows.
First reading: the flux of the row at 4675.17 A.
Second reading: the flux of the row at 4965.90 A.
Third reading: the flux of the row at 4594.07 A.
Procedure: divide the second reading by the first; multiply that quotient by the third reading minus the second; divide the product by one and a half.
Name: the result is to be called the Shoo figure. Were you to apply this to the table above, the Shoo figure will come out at 10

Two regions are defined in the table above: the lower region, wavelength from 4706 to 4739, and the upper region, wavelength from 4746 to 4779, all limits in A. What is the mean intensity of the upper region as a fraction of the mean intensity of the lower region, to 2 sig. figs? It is 0.98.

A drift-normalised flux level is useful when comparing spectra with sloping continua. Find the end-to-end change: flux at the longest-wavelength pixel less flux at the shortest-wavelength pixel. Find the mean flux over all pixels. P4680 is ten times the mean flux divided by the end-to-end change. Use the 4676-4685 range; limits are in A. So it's 103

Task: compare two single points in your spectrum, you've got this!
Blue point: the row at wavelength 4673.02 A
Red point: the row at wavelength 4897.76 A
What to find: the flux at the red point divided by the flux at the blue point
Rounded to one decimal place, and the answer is 1.1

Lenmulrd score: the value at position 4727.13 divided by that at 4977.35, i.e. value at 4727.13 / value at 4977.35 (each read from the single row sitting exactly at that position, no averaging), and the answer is 1.03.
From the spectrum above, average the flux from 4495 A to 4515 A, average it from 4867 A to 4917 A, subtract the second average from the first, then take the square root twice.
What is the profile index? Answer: 1.7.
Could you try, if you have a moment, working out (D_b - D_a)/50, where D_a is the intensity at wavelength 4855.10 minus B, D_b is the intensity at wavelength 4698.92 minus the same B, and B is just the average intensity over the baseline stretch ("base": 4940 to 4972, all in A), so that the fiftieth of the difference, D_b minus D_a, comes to 0.05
